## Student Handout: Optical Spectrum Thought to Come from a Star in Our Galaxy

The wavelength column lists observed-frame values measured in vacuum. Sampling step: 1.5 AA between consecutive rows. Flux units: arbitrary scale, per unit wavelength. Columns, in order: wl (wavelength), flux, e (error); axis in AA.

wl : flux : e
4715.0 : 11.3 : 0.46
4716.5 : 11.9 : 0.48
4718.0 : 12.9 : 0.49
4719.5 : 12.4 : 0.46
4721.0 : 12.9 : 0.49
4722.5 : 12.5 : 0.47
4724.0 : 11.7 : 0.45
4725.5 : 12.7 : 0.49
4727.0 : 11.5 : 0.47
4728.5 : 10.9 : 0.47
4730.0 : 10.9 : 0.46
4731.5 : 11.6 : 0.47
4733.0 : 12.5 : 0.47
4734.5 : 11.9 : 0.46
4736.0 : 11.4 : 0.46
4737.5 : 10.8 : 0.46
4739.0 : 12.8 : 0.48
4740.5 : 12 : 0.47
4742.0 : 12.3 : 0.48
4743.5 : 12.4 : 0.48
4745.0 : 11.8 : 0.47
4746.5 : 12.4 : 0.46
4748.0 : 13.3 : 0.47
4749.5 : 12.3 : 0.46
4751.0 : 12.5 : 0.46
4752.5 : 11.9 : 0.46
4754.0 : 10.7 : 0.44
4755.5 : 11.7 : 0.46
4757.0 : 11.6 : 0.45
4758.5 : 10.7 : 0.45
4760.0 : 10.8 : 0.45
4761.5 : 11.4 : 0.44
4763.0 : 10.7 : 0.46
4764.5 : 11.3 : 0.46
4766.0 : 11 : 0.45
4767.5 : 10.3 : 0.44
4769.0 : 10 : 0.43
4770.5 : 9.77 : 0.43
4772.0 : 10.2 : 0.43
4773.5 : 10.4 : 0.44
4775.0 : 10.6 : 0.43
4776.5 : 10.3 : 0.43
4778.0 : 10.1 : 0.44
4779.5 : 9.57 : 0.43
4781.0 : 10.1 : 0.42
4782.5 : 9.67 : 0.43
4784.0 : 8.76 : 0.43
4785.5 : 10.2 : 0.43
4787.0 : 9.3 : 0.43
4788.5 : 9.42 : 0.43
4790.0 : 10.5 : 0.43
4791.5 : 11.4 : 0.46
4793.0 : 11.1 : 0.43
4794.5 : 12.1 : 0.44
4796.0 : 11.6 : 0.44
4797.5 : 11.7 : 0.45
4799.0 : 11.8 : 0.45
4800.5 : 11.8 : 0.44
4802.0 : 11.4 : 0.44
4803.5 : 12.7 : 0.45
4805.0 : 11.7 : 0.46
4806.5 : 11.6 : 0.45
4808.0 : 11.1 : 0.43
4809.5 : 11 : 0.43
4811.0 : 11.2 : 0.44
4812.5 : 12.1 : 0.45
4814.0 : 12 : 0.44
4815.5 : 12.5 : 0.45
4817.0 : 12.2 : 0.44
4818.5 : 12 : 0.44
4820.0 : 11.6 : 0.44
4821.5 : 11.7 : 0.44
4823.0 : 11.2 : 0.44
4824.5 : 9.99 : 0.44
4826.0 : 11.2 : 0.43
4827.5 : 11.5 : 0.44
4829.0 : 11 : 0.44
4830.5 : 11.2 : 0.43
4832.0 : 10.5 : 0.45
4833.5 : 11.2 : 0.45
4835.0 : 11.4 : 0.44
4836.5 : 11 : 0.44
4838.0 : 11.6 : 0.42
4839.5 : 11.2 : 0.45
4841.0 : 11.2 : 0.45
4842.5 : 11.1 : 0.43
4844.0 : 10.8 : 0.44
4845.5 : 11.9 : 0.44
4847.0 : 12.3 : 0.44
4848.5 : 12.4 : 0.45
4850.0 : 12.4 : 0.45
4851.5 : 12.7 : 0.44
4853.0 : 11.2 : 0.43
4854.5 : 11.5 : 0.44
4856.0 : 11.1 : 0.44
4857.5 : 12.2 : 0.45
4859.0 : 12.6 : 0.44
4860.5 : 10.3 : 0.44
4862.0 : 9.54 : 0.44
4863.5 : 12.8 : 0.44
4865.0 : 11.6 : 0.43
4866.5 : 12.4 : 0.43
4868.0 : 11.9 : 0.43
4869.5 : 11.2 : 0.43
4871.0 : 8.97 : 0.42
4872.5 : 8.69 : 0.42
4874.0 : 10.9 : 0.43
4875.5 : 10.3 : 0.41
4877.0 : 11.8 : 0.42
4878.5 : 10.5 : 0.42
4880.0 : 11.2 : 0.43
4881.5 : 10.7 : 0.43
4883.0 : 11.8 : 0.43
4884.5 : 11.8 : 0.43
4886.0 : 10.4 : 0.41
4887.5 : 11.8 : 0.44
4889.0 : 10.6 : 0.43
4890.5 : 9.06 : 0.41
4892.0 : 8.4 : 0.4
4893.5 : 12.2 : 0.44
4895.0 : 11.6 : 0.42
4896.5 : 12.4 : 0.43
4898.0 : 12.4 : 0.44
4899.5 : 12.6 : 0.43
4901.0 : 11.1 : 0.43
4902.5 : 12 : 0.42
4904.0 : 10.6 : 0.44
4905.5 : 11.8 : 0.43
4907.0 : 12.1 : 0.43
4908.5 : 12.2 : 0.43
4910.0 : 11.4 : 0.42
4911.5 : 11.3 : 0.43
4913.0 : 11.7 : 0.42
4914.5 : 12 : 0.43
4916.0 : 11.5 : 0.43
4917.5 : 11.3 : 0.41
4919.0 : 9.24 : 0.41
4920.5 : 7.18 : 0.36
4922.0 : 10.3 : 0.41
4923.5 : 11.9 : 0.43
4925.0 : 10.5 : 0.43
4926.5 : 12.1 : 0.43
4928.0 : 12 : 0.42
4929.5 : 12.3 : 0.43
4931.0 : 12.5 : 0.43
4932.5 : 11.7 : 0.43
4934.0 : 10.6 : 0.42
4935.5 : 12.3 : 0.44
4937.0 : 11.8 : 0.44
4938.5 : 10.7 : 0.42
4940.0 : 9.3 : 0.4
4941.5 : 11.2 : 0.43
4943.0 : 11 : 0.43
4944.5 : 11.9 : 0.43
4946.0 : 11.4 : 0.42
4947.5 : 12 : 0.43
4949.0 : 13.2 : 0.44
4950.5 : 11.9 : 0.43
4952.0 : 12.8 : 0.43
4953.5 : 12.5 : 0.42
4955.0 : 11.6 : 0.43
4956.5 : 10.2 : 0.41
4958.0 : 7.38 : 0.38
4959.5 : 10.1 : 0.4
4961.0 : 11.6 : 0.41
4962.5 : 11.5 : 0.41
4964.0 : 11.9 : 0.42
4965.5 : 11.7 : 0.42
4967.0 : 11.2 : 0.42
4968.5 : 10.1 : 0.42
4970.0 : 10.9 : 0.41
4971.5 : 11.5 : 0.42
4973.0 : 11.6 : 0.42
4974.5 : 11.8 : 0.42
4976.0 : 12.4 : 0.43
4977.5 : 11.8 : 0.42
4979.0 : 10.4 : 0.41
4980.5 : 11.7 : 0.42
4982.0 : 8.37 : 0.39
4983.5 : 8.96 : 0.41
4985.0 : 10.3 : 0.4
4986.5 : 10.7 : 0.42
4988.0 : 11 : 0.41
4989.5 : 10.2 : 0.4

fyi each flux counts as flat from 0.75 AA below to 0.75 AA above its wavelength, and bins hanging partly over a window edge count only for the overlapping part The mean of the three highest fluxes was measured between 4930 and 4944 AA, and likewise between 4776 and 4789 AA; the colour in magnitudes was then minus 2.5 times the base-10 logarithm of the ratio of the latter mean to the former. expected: 0.19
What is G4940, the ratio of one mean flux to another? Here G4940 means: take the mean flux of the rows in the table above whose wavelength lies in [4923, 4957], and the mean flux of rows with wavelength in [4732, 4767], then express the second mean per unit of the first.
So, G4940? 1.01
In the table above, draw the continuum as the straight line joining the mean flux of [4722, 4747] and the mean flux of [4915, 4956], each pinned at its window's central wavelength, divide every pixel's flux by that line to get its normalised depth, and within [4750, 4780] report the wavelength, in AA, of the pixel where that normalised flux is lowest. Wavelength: 4779.5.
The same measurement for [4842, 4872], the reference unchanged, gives 4871.0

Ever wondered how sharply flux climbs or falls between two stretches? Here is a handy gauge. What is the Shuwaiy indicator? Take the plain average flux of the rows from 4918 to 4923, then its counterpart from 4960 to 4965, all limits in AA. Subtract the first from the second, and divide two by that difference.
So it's 1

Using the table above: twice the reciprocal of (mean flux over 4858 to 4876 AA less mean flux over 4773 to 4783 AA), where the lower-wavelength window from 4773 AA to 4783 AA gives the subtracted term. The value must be 2.4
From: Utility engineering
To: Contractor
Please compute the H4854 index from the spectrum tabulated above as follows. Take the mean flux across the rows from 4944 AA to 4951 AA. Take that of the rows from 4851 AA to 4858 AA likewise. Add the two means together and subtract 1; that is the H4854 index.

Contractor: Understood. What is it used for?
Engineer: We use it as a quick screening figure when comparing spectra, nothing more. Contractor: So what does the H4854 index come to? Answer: 22.8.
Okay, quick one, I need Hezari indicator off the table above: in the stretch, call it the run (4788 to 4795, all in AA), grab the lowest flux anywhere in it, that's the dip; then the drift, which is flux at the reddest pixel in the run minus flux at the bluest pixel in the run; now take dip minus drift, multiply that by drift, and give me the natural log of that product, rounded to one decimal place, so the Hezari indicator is 2.9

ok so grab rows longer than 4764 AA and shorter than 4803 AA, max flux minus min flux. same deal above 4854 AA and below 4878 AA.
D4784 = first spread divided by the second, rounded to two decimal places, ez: 0.81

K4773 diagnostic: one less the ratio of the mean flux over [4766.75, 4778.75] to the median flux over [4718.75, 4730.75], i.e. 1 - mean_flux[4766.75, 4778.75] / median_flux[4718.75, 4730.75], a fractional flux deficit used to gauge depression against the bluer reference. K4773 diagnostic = 0.15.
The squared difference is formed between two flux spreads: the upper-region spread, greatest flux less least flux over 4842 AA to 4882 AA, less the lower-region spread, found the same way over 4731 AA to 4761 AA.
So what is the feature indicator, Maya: 2.3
